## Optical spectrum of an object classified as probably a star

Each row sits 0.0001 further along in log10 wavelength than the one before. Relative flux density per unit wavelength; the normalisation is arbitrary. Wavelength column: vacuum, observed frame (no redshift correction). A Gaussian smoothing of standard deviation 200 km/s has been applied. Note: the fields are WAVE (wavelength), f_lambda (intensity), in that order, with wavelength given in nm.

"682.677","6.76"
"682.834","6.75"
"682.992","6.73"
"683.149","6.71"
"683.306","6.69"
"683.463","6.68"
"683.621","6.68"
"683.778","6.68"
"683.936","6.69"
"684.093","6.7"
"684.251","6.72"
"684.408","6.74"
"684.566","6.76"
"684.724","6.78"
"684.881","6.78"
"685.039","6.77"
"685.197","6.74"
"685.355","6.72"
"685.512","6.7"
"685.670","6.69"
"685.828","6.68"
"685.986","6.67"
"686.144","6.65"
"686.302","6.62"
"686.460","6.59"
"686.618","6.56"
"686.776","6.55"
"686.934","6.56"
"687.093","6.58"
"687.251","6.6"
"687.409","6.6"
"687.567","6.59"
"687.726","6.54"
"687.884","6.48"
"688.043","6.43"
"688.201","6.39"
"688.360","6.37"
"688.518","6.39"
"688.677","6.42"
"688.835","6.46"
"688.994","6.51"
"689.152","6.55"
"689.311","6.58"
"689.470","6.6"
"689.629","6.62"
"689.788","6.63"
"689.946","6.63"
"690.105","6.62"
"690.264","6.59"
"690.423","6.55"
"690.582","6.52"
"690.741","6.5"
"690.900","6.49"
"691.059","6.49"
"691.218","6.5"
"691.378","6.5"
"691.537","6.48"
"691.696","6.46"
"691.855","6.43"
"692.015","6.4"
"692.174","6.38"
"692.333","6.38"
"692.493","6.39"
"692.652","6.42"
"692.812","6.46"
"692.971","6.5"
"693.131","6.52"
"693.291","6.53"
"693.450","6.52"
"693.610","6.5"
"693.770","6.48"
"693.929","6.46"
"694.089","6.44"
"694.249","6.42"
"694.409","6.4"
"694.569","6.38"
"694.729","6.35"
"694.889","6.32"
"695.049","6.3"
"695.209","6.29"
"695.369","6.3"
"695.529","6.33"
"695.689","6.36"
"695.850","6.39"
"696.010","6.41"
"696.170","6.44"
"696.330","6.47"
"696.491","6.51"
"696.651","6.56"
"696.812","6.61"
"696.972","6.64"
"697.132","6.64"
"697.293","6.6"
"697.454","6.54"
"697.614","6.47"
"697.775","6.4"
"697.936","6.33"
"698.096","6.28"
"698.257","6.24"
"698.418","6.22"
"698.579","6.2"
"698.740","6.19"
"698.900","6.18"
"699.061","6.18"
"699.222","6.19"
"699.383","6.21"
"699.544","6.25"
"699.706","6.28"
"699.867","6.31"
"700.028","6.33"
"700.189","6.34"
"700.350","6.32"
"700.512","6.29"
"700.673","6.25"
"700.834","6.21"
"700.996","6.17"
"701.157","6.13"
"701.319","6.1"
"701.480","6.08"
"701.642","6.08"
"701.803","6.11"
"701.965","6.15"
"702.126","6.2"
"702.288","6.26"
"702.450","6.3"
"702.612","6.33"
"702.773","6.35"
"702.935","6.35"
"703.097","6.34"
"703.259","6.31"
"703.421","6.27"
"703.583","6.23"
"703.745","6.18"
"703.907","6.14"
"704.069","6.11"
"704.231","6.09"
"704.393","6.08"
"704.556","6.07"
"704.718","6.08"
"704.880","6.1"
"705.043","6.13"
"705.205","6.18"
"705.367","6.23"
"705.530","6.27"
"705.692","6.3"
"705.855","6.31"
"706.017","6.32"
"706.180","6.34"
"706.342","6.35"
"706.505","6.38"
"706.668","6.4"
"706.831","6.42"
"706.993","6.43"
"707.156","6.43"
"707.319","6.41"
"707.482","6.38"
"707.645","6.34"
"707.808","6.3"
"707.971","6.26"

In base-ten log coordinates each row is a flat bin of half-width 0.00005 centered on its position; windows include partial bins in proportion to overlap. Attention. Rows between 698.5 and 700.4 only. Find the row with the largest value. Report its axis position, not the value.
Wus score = 700.189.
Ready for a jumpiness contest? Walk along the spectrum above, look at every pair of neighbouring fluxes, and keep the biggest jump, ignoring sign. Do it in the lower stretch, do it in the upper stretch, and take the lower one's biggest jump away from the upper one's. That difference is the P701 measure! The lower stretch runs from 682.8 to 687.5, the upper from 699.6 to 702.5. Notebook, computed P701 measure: 0.030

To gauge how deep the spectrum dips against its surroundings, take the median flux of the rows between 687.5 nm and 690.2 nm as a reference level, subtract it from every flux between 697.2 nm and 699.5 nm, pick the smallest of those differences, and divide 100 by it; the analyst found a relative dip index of -278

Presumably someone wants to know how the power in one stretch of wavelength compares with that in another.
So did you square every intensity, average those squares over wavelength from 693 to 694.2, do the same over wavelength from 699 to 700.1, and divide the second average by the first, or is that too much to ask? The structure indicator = 0.927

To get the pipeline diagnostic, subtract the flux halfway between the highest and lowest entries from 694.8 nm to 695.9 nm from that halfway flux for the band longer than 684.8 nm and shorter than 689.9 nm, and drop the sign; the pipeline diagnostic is 0.235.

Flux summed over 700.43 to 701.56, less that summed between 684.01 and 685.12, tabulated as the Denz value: -4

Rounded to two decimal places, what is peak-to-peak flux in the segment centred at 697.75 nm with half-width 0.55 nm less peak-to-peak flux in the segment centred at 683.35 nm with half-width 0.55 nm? 0.29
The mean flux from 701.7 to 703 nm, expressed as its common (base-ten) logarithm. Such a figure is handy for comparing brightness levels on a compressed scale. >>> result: 0.796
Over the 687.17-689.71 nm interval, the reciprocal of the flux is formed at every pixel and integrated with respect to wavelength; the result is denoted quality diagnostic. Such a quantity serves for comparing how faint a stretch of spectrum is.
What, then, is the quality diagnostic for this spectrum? 0.390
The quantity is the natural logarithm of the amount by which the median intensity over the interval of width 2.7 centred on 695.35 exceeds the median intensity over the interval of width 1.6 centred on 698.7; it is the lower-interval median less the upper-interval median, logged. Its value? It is -1.7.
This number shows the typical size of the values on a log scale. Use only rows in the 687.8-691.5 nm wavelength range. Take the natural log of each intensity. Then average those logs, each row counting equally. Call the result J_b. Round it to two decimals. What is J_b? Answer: 1.87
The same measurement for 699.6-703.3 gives 1.83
